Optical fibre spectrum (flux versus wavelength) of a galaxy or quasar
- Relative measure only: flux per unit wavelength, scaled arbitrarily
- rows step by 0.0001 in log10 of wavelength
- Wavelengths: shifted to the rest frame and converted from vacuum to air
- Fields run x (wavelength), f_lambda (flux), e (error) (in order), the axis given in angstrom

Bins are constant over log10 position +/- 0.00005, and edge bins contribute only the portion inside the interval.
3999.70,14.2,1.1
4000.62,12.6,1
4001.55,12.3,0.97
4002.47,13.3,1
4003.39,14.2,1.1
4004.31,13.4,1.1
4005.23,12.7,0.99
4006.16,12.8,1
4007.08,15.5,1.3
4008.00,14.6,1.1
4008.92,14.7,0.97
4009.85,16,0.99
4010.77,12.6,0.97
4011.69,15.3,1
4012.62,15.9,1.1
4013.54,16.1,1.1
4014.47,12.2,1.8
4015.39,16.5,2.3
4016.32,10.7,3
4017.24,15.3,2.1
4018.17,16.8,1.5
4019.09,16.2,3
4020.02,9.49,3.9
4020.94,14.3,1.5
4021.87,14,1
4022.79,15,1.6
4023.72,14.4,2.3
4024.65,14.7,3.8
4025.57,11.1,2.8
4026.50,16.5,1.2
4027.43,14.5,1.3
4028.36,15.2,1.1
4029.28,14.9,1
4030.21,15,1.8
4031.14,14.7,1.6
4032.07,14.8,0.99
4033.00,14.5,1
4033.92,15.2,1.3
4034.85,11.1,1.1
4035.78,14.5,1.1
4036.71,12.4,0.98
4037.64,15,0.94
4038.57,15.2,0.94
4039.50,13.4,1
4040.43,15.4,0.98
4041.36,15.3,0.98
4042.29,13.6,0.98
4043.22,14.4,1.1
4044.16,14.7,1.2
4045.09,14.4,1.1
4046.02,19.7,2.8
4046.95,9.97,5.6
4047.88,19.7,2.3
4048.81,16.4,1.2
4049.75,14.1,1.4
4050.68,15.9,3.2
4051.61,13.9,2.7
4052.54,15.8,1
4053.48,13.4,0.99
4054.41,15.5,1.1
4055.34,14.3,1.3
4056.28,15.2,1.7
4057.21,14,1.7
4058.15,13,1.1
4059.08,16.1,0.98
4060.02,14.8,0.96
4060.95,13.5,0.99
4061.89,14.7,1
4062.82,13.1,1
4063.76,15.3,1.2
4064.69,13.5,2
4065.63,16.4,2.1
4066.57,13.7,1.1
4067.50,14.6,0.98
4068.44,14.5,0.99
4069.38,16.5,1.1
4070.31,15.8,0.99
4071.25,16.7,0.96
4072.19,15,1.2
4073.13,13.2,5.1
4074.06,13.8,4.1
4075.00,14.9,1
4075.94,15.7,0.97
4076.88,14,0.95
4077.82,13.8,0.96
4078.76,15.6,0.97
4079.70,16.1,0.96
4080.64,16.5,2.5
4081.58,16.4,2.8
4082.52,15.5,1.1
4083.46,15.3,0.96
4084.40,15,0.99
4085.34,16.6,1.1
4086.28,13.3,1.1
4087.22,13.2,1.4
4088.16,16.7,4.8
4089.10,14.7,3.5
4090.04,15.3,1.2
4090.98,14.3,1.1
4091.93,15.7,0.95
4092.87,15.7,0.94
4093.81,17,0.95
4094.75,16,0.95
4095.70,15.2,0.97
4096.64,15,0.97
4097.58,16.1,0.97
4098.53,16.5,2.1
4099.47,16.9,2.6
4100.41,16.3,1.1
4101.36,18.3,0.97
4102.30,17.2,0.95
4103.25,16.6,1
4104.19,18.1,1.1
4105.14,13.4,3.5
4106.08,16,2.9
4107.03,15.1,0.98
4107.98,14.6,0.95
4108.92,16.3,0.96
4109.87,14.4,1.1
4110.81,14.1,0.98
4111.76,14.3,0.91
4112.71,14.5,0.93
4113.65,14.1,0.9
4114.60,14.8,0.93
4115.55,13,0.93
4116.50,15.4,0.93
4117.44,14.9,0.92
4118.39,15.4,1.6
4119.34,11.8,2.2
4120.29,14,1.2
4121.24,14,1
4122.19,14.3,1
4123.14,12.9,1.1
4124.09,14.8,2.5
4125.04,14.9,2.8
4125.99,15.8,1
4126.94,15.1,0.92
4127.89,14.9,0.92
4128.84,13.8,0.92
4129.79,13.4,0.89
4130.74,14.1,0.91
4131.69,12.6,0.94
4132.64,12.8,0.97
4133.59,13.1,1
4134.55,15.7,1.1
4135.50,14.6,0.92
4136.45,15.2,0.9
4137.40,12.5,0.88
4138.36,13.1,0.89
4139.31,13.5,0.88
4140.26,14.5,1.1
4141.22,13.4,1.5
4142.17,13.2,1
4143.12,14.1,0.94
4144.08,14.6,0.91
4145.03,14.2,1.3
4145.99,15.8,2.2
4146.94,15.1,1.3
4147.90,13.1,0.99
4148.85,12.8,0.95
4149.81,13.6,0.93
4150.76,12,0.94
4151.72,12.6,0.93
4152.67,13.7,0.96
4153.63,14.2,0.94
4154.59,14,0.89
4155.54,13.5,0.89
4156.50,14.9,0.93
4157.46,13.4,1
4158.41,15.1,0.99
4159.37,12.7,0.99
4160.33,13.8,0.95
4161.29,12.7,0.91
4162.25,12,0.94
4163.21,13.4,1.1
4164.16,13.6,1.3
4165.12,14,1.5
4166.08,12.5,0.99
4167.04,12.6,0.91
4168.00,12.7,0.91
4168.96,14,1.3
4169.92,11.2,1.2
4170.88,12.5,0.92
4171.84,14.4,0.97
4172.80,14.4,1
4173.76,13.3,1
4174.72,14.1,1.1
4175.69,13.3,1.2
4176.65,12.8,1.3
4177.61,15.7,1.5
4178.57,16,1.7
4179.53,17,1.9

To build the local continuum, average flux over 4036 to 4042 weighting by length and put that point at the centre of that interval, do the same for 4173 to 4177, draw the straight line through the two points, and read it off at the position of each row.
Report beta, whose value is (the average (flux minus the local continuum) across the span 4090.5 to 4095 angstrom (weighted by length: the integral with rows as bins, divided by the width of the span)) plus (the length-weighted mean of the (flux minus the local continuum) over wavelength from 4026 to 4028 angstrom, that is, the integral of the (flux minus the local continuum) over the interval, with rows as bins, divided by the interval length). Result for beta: 2.6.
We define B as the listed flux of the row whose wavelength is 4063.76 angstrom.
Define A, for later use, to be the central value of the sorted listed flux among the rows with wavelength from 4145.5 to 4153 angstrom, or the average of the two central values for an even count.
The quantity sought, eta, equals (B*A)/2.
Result 102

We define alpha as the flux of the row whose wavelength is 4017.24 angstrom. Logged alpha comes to 15.3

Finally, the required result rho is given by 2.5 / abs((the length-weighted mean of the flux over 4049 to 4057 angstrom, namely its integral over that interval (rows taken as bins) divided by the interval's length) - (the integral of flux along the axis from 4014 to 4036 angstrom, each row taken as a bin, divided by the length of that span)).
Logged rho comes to 4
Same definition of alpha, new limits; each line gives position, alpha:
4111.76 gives 14.3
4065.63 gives 16.4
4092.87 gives 15.7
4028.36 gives 15.2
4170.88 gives 12.5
